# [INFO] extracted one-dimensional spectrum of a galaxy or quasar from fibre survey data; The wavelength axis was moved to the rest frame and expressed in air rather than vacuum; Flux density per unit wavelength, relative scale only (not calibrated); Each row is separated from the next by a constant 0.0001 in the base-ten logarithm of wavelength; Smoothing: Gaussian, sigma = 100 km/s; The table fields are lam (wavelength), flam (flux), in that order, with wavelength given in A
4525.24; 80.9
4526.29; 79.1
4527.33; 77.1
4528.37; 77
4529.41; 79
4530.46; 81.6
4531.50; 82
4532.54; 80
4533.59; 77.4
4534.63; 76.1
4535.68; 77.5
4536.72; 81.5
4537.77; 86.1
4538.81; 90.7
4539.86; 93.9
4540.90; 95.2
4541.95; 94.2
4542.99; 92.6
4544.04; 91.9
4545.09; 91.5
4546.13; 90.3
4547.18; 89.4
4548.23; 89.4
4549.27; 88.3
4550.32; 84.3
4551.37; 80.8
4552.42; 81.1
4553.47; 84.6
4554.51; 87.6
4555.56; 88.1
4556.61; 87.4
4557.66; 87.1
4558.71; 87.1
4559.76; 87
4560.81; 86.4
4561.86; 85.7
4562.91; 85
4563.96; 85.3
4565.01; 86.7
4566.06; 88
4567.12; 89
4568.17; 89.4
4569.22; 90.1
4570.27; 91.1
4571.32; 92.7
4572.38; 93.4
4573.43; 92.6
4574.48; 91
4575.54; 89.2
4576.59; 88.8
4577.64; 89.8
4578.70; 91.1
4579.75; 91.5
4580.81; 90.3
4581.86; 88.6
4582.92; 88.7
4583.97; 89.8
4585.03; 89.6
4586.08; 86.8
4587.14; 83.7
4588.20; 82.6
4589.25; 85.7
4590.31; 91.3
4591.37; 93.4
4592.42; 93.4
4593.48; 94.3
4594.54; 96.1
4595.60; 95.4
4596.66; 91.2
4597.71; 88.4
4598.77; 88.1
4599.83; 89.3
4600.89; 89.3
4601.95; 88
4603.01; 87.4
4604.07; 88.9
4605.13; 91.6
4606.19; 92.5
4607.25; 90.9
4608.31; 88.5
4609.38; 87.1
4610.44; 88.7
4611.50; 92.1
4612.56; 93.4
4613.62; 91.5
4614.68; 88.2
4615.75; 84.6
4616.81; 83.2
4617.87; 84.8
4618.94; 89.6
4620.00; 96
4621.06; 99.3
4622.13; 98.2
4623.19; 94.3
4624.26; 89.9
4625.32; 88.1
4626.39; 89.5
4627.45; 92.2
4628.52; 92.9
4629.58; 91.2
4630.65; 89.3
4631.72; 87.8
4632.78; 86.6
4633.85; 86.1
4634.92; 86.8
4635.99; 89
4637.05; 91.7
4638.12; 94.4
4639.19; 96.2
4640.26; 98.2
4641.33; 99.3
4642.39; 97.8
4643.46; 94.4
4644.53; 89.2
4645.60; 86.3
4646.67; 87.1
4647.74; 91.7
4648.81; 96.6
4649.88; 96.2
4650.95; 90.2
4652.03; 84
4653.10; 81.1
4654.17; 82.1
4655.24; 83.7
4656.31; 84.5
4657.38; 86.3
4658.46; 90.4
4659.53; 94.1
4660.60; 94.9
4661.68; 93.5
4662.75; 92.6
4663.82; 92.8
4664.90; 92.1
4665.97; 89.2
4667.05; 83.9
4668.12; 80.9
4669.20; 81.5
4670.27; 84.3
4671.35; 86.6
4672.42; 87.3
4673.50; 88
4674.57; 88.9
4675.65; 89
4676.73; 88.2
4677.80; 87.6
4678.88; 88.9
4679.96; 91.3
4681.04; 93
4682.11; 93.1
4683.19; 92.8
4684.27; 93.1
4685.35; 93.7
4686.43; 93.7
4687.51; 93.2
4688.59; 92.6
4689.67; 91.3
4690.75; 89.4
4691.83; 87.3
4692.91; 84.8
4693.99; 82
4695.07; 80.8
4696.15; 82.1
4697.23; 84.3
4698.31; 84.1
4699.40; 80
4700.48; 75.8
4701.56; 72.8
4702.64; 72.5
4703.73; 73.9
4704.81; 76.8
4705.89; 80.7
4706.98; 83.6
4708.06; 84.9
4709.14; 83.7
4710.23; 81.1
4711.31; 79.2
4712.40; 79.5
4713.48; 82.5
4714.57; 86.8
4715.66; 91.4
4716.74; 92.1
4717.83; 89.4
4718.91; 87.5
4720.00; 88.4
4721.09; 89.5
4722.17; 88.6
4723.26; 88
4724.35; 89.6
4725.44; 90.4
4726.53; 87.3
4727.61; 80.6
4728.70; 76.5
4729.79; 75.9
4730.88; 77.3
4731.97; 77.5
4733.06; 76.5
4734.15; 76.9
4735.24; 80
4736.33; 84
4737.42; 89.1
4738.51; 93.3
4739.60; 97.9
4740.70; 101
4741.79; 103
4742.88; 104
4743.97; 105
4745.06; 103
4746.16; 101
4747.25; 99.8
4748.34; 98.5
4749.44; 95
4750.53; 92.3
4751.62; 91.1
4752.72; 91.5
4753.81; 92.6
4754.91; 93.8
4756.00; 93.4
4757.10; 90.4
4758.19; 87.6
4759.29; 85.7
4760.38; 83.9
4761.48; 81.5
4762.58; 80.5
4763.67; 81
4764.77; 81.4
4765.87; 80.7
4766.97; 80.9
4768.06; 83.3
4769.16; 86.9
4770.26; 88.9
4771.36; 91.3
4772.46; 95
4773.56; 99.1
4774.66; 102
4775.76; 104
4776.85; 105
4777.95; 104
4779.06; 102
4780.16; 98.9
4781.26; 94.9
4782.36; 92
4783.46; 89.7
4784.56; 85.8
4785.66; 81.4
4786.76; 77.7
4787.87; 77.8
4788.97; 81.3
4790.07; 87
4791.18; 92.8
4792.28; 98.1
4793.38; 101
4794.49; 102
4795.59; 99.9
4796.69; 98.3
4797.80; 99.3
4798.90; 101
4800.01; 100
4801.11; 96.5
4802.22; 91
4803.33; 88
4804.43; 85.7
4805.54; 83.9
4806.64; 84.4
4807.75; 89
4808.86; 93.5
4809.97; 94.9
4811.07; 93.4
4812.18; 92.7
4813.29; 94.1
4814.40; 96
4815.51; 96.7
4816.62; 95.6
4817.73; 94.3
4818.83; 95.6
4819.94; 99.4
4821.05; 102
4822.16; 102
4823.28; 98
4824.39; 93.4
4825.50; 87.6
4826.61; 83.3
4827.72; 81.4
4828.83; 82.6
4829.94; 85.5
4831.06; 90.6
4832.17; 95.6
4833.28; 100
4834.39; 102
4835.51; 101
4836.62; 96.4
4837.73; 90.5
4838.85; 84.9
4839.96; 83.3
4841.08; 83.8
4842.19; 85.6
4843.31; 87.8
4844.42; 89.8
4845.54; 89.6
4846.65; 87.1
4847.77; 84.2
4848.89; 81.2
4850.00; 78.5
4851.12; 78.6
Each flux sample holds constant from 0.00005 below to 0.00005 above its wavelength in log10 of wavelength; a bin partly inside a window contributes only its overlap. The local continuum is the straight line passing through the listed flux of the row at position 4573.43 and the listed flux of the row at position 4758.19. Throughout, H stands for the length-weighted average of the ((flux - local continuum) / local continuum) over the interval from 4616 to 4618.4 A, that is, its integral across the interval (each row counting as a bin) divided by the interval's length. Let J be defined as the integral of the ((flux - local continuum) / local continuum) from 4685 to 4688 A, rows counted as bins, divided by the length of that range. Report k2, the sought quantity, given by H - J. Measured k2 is -0.13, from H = -0.081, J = 0.04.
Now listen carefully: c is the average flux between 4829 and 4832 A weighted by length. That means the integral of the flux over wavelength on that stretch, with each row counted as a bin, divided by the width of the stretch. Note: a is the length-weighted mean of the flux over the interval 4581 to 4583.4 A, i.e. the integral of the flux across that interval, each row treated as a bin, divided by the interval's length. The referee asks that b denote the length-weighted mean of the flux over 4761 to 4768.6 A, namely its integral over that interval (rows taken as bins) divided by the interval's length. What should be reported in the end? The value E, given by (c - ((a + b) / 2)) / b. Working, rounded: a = 89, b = 81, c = 88.2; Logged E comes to 0.04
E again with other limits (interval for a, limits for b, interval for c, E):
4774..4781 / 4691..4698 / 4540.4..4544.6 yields 0.00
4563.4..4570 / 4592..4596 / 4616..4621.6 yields -0.01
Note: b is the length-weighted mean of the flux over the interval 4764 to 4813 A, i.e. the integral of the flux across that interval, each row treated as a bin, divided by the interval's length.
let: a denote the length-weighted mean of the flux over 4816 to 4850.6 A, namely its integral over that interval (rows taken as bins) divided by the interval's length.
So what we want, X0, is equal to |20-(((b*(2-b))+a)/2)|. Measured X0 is 4128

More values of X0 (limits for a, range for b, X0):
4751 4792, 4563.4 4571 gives 3816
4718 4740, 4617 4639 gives 4013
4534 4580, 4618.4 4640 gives 4072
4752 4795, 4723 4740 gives 3387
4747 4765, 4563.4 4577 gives 3916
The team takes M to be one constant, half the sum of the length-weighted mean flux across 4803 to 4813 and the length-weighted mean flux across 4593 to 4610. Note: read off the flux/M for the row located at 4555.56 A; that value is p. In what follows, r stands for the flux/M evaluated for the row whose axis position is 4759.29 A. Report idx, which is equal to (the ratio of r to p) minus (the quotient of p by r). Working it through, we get -0.06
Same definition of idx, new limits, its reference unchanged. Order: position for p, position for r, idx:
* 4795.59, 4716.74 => -0.16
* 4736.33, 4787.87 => -0.15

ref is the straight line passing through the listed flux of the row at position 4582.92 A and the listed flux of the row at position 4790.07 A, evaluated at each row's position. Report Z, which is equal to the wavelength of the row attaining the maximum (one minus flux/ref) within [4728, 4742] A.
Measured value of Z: 4729.79 A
